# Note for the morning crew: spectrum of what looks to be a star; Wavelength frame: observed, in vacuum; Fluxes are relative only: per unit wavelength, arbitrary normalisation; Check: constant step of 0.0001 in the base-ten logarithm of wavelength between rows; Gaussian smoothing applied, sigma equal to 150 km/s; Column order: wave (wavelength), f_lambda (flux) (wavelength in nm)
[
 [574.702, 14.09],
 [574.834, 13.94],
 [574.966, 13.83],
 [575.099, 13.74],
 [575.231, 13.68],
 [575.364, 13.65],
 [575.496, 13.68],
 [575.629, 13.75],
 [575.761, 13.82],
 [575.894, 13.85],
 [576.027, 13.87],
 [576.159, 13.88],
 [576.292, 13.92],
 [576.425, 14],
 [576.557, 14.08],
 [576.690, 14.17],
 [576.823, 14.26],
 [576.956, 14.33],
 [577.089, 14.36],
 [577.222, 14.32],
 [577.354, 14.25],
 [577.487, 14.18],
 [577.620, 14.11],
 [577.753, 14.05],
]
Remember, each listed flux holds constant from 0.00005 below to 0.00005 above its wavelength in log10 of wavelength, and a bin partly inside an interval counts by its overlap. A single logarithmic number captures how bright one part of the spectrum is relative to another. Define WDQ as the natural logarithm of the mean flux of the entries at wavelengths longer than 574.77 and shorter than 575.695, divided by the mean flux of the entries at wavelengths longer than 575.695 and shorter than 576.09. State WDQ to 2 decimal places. -0.01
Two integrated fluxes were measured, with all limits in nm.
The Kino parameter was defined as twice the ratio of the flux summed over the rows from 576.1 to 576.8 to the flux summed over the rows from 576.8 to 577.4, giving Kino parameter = 1.96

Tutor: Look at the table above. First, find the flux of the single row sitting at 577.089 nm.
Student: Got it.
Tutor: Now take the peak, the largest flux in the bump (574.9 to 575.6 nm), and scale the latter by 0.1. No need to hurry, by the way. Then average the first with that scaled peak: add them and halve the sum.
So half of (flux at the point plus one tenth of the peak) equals 7.87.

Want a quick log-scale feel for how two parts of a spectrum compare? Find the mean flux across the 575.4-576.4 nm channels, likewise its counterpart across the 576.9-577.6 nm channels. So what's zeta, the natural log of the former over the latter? -0.033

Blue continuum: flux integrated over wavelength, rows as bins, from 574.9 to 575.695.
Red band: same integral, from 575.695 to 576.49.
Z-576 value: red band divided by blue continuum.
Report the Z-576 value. 1.01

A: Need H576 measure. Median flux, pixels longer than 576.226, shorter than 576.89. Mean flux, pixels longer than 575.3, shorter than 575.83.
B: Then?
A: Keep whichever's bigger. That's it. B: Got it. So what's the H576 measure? 14.1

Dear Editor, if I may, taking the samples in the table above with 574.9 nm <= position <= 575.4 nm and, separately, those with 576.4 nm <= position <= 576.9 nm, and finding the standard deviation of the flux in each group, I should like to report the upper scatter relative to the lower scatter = 1.4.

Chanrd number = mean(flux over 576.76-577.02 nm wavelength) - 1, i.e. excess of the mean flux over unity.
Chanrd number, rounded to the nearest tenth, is 13.3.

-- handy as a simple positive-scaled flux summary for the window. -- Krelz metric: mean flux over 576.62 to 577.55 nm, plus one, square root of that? 3.91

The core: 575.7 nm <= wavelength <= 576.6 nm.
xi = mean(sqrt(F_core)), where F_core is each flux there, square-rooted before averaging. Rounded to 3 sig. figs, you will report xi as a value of 3.73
